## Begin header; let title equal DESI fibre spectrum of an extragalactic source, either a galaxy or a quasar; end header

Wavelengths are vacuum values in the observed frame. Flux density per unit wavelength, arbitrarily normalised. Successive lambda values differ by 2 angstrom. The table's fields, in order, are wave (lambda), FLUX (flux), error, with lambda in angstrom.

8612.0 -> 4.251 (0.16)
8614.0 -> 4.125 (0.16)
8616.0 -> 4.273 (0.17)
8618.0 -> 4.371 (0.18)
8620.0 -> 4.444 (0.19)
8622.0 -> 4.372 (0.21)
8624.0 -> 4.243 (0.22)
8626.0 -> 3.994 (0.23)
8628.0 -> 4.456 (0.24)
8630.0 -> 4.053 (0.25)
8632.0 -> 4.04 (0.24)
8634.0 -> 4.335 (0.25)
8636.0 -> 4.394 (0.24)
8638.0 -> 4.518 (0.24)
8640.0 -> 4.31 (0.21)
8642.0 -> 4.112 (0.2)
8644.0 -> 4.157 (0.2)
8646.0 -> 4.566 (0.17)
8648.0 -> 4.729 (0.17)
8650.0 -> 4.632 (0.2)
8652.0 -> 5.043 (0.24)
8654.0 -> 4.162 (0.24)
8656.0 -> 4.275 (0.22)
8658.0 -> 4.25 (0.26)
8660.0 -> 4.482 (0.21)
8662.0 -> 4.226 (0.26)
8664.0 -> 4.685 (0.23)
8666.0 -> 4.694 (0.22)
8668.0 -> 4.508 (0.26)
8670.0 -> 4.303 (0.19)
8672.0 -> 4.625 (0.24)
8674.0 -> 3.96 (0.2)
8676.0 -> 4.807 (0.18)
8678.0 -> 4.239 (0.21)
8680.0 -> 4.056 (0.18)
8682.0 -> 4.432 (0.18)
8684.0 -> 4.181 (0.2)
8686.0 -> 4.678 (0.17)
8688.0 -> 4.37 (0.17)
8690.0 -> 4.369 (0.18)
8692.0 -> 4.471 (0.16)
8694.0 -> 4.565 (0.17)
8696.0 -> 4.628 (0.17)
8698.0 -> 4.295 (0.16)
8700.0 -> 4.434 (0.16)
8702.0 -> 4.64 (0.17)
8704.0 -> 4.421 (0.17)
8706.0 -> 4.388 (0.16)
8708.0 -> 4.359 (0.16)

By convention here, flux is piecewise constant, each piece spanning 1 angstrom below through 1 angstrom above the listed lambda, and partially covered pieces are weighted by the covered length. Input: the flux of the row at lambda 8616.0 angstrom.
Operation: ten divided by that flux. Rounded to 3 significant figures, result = 2.34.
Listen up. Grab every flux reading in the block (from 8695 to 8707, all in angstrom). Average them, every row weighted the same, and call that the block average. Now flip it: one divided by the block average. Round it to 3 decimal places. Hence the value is 0.224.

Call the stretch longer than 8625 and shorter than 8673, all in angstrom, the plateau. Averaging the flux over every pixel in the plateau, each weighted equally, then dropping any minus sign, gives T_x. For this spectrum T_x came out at 4.40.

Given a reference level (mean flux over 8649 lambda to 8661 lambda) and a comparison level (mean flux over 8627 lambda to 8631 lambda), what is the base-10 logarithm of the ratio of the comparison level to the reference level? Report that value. -0.0218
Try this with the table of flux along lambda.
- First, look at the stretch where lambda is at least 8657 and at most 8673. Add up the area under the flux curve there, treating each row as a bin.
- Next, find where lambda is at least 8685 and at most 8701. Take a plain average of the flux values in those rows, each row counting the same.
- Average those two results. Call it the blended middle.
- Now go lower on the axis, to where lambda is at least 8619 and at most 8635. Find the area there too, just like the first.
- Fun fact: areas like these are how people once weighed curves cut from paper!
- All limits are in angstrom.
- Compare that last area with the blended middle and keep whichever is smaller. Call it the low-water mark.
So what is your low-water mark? 38.0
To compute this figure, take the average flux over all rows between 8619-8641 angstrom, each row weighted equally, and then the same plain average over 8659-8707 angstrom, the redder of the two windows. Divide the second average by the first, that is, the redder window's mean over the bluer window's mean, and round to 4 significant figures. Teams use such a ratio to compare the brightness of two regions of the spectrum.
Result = 1.035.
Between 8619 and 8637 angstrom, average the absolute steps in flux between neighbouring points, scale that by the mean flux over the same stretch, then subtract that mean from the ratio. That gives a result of -4.21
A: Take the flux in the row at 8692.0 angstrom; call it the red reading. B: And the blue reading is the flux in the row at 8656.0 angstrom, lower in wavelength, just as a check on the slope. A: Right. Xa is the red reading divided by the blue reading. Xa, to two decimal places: 1.05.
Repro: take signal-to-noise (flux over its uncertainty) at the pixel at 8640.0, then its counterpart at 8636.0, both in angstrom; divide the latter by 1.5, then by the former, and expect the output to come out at 0.59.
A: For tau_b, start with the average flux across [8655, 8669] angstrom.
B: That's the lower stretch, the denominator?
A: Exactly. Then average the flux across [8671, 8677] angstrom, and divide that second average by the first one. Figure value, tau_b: 1.004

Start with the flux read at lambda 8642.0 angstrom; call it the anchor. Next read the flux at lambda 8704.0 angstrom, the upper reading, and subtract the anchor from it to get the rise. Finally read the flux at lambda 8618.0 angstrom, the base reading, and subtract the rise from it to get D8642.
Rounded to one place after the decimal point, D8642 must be 4.1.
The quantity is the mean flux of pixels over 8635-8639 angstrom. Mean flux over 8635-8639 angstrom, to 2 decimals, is 4.46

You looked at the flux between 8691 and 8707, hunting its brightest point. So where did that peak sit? 8702.0 angstrom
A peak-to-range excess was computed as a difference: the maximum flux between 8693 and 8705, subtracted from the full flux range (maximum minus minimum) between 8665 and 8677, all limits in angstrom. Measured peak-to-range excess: -3.79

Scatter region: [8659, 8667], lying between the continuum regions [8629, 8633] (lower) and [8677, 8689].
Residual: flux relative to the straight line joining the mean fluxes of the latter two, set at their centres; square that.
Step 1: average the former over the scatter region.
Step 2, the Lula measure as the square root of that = 0.35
